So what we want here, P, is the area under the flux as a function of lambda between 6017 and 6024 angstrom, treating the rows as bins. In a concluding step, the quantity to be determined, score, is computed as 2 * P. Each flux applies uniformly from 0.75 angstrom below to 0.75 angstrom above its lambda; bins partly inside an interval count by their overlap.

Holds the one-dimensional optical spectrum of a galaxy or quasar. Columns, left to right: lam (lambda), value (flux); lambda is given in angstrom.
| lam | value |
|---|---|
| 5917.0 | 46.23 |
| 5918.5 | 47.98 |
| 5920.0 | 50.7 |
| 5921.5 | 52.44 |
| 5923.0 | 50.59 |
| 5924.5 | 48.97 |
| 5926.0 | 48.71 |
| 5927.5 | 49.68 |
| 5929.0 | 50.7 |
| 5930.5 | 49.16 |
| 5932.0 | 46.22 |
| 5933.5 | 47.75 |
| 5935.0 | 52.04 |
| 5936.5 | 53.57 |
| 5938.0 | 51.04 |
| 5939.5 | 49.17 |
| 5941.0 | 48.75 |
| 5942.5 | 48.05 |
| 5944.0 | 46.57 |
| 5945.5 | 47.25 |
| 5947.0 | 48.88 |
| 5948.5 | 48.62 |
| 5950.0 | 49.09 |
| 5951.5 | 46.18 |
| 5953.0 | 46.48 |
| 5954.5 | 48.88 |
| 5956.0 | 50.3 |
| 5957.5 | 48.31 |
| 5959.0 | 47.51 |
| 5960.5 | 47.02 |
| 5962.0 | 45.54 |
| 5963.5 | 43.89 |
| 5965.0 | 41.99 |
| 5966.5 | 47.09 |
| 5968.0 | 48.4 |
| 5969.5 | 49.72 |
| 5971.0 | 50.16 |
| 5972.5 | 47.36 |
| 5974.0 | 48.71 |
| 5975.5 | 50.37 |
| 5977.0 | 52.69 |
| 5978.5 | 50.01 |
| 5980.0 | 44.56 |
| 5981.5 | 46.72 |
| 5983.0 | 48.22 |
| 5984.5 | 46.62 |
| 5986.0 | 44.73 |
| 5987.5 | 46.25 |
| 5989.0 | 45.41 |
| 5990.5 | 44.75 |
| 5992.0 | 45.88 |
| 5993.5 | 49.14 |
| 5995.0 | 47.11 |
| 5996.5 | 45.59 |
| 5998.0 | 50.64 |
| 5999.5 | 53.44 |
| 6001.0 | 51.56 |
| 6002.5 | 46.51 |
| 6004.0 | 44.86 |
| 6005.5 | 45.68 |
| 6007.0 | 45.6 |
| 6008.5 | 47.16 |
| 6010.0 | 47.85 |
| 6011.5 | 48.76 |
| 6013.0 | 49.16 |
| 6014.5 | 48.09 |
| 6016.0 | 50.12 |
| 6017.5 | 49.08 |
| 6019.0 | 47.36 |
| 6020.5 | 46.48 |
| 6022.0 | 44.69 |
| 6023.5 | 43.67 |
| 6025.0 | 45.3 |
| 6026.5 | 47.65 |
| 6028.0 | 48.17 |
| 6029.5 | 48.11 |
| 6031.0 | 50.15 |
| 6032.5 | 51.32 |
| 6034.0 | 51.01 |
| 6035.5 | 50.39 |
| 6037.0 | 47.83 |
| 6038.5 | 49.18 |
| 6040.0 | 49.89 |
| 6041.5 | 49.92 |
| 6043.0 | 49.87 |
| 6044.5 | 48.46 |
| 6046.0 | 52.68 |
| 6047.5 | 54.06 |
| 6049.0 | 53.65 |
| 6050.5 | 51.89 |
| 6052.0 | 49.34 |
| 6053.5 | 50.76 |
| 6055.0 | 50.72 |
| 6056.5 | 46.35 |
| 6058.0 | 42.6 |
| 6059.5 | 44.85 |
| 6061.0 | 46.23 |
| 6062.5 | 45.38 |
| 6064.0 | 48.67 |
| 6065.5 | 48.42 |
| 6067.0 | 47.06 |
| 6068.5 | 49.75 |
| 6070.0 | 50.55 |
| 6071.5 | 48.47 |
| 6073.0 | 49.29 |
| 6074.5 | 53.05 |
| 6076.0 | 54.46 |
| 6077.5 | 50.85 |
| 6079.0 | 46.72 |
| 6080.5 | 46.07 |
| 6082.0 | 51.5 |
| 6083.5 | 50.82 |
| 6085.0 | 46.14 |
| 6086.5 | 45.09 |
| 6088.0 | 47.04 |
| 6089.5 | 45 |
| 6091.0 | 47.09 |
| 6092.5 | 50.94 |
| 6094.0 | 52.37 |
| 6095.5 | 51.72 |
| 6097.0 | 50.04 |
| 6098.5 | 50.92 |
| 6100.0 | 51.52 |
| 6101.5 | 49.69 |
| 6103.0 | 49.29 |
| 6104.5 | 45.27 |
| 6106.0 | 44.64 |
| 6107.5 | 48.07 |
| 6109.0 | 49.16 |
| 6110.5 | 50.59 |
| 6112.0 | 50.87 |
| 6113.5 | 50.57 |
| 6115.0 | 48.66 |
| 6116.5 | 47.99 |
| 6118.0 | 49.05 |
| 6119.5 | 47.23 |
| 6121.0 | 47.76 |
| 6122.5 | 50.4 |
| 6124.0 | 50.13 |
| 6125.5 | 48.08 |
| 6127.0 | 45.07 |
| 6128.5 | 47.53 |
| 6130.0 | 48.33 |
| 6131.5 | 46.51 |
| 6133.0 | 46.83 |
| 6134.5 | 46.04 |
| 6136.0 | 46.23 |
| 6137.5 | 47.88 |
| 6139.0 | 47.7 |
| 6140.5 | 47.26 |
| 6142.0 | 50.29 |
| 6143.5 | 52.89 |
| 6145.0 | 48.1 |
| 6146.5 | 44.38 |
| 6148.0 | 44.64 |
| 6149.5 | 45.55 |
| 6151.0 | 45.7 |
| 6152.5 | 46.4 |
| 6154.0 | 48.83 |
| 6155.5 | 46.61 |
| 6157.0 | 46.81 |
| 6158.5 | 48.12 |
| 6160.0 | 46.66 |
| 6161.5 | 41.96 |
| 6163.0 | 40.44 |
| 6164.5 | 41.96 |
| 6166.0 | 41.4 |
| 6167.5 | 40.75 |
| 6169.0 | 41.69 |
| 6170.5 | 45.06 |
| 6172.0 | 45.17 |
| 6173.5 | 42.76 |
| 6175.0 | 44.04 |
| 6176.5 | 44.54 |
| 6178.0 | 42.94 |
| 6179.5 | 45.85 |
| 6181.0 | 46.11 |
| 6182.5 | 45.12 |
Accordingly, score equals 647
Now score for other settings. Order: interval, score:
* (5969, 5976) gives 689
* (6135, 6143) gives 768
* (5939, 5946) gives 671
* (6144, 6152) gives 735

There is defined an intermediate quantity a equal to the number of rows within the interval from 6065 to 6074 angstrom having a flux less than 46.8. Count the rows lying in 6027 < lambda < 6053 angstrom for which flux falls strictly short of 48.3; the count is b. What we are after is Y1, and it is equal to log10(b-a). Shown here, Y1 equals 0.5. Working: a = 0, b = 3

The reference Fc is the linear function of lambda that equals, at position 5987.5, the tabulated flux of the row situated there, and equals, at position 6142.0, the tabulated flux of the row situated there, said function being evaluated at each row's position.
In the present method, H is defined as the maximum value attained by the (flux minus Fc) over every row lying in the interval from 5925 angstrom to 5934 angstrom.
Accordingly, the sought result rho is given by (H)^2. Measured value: 35.8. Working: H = 6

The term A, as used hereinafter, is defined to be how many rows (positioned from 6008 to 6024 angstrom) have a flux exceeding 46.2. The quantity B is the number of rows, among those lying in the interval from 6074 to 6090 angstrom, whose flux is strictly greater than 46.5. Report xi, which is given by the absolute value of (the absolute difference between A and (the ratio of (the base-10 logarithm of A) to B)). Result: 8.9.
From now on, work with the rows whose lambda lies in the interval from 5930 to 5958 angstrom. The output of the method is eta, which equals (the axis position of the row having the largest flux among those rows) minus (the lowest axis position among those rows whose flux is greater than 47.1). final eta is 6.0 angstrom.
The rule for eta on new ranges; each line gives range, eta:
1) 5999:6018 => 0.0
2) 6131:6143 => 4.5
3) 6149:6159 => 0.0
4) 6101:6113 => 10.5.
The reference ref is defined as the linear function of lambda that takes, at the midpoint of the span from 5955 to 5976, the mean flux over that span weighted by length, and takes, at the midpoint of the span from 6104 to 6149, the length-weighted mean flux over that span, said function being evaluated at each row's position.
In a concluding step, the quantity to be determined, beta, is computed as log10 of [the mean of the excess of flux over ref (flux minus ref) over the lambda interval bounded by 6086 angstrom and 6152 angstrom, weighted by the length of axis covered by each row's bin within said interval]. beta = -0.6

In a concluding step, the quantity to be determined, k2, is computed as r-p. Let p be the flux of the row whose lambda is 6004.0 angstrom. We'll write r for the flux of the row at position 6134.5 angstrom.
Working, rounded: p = 44.86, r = 46.04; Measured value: 1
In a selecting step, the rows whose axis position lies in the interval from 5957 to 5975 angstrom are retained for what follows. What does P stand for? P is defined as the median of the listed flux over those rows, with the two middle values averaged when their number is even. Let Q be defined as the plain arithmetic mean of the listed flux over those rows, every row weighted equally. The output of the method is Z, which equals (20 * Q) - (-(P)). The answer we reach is 990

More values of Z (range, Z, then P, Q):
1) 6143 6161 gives 988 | 46.6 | 47.1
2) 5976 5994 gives 988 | 46.4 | 47.1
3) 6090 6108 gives 1036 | 49.9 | 49.3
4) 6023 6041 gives 1020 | 48.7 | 48.6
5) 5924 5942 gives 1042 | 49.2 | 49.6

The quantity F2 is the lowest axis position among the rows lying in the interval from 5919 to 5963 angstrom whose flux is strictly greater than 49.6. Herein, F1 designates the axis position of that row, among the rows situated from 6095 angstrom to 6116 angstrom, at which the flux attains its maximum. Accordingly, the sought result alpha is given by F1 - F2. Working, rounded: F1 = 6095.5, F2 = 5920.0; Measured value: 175.5 angstrom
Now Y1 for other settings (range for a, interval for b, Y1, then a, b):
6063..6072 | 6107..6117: 0.3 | 0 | 2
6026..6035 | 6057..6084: 0.8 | 0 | 7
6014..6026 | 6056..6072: 0.3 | 4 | 6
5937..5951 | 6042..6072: 0.7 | 1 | 6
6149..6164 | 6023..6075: 0.7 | 7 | 12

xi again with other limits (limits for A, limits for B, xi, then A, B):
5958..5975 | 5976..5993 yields 7.8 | 8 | 5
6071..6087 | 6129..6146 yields 7.9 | 8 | 9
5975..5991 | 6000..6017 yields 6.9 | 7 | 8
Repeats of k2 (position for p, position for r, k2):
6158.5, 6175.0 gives -4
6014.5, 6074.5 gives 5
